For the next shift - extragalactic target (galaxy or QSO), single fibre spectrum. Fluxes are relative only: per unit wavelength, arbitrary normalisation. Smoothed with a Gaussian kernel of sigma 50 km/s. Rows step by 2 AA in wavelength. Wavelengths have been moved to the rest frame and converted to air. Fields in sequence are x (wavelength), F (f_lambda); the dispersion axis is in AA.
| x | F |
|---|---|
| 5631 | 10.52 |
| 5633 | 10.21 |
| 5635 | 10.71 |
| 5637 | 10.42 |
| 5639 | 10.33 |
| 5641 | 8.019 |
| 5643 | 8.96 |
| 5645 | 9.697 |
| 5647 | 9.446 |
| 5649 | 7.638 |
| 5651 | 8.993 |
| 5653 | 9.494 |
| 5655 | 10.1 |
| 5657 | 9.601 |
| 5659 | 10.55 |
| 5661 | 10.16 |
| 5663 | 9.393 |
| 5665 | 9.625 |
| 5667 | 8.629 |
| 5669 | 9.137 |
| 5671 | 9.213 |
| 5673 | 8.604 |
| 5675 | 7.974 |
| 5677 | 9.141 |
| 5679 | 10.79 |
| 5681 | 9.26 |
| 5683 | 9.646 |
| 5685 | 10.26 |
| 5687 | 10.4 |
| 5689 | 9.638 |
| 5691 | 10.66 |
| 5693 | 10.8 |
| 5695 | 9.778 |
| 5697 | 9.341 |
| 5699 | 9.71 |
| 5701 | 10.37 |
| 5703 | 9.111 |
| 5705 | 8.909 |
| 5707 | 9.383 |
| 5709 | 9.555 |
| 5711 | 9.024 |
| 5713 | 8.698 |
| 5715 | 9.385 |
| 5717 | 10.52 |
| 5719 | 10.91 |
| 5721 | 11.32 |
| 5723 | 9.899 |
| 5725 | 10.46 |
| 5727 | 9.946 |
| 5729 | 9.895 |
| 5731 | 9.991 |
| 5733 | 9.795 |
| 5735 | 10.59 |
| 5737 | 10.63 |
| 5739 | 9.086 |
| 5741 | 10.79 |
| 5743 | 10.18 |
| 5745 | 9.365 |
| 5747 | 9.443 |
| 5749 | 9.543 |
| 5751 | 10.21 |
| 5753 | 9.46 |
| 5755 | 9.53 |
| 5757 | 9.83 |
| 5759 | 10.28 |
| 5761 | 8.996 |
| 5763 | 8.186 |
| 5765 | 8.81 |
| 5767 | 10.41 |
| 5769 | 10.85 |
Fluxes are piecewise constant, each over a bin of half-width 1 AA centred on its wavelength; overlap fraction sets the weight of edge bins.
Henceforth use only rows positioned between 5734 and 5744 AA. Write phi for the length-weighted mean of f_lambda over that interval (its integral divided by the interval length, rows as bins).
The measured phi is 10.3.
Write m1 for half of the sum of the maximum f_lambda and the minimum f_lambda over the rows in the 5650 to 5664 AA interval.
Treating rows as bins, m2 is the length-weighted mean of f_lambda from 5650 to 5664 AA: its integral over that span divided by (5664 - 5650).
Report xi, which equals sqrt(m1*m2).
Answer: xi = 9.8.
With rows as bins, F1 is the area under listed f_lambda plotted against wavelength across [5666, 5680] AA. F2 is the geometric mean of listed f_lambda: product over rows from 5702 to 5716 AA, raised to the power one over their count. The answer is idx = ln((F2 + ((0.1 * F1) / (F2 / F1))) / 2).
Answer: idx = 4.53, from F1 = 127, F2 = 9.1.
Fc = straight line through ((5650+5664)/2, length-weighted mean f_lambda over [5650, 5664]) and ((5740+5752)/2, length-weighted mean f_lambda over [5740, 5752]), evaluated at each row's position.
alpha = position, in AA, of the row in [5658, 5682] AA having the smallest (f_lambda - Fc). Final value 5675 AA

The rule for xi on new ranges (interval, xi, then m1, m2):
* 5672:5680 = 9.3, 9.4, 9.1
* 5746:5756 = 9.7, 9.8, 9.6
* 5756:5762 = 9.7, 9.6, 9.7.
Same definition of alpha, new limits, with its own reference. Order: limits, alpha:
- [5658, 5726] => 5675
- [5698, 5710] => 5705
